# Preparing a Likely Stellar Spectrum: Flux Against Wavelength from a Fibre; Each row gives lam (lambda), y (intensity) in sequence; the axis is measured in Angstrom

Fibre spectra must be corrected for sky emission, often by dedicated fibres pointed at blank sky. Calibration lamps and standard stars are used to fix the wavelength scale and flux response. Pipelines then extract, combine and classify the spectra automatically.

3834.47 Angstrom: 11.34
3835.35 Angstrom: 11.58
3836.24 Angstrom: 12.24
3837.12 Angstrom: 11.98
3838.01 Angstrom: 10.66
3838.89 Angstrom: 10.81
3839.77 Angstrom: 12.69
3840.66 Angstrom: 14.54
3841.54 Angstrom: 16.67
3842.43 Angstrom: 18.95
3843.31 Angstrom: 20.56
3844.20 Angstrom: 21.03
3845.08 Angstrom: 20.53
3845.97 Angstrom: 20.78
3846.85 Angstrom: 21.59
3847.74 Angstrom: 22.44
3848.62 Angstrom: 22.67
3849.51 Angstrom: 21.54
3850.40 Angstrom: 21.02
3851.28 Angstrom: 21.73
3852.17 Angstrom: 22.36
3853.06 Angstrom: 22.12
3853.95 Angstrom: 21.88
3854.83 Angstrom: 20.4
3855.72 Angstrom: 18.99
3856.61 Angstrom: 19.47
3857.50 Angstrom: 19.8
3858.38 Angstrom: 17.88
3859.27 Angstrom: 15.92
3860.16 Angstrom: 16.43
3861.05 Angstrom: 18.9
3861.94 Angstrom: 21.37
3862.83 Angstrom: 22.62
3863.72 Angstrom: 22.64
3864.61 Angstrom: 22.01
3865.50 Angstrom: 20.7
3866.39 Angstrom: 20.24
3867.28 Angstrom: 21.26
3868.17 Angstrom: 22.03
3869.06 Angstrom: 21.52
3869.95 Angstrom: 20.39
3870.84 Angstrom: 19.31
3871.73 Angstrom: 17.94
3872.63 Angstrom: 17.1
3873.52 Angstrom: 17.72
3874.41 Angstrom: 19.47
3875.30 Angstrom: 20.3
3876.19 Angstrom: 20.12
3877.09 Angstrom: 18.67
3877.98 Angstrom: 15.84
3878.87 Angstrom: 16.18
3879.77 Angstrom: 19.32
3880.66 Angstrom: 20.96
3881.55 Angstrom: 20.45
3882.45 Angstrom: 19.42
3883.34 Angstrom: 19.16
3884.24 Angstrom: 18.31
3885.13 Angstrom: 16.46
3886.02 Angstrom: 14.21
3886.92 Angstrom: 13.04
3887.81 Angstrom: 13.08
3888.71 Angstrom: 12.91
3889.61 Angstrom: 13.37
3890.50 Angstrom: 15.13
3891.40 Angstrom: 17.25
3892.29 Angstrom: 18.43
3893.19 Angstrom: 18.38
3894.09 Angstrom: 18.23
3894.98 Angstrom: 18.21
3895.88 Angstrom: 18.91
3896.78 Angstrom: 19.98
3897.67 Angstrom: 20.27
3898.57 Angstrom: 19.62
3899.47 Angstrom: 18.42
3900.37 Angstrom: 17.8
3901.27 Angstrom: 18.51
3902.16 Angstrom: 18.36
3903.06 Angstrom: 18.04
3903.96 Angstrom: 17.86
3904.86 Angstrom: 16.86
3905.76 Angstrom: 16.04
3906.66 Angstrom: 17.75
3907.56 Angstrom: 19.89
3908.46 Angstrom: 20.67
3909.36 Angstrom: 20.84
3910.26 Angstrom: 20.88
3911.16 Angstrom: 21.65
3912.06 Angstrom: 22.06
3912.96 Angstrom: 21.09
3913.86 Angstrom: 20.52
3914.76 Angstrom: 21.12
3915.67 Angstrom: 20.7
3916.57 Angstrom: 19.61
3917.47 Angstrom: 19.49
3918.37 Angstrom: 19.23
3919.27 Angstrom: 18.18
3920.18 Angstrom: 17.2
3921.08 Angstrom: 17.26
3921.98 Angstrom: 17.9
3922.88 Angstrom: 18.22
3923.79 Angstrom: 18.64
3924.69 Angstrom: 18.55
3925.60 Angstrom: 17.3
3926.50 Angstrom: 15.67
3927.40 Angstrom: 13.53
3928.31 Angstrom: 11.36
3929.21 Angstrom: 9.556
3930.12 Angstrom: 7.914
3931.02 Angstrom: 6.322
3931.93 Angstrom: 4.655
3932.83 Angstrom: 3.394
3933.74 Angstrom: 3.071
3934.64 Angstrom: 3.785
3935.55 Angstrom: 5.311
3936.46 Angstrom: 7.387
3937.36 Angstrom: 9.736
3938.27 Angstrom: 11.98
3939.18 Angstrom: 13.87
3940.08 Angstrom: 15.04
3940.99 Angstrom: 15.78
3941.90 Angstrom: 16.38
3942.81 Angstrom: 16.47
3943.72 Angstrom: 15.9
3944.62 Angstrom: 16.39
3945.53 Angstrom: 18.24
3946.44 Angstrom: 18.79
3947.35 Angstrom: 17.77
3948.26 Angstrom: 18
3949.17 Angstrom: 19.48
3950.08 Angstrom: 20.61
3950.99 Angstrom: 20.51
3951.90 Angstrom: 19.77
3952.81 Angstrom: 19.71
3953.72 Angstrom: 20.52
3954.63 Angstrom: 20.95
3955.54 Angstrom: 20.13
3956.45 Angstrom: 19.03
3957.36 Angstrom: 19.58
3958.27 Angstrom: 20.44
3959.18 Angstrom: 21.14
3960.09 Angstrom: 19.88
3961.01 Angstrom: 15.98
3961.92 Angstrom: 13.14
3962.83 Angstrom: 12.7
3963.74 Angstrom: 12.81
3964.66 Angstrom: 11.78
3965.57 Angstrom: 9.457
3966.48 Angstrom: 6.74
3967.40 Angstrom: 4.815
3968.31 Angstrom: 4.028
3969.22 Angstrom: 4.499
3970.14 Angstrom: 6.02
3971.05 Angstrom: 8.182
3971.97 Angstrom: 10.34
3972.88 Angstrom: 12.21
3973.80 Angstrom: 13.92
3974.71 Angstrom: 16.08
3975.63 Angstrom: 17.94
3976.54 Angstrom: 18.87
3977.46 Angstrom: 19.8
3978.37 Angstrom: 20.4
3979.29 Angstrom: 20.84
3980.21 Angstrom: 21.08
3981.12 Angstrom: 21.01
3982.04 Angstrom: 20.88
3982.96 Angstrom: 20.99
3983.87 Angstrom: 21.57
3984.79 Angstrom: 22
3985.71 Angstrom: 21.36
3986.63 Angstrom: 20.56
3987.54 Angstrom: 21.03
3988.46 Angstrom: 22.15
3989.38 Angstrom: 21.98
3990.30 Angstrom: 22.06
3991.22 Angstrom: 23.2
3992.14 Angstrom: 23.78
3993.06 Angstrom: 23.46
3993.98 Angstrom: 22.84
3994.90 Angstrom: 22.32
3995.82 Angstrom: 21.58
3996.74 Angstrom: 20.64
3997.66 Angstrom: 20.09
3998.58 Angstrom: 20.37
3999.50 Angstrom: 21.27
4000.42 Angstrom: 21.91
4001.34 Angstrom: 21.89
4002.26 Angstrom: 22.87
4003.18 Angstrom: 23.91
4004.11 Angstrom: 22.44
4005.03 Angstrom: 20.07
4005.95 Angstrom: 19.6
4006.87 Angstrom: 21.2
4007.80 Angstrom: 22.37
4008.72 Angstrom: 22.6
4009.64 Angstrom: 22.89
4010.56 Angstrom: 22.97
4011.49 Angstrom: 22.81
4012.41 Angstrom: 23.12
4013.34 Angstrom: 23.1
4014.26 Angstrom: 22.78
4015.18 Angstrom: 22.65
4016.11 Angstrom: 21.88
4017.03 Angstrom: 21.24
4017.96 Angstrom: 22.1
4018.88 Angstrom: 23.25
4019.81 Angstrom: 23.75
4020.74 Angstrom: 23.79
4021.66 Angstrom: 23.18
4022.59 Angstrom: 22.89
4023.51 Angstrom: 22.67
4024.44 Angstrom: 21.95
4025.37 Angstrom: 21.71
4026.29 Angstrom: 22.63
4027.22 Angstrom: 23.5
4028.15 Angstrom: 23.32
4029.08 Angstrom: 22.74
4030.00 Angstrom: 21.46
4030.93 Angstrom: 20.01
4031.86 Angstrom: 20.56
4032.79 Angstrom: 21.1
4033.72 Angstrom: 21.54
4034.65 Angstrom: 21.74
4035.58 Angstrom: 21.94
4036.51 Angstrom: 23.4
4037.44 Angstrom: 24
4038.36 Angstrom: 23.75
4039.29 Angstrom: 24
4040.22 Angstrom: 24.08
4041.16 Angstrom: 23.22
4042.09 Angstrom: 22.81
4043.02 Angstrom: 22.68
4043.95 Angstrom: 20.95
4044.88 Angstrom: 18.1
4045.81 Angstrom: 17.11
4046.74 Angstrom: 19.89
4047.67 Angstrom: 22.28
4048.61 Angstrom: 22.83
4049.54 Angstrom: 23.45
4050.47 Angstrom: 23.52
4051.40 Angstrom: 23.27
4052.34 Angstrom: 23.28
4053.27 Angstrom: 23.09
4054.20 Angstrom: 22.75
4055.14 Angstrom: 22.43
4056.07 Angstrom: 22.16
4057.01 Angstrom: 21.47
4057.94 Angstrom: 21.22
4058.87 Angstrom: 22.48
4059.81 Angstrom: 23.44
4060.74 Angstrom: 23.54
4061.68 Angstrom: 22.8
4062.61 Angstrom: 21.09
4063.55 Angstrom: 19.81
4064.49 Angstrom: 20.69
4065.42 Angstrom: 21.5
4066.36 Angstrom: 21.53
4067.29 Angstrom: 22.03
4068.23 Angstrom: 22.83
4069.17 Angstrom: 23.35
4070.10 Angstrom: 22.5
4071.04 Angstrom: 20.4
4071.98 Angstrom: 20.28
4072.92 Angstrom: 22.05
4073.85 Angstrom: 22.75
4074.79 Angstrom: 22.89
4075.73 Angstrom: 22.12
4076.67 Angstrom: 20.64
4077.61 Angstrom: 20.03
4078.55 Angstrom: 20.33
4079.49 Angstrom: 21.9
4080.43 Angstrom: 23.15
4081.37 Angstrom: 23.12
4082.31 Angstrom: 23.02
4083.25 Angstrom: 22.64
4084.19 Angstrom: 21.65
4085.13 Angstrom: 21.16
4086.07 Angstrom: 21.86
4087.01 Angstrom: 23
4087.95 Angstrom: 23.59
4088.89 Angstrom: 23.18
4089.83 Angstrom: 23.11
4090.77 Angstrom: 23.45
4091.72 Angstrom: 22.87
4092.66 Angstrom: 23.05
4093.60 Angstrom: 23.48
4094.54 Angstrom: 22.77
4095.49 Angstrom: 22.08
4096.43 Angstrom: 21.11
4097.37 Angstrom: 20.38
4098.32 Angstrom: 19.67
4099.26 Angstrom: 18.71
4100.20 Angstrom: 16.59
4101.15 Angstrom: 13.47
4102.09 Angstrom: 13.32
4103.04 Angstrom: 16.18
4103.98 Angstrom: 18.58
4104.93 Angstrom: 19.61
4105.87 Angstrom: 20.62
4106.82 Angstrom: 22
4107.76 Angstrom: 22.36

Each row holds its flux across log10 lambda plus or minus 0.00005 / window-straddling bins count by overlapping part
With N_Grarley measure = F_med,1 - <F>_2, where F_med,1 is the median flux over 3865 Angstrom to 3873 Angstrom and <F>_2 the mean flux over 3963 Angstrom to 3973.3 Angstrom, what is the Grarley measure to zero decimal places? 12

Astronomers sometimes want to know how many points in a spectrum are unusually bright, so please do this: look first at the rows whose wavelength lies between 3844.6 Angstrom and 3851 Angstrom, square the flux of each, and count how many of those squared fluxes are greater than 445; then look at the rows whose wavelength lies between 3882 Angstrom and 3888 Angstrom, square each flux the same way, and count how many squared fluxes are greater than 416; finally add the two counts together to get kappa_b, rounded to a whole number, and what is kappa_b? 4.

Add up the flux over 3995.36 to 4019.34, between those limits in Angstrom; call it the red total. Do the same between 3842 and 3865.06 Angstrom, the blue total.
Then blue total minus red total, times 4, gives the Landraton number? -144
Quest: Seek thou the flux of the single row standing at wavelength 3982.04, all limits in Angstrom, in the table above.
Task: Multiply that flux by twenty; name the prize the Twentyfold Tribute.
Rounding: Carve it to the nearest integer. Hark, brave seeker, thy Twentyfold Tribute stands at 418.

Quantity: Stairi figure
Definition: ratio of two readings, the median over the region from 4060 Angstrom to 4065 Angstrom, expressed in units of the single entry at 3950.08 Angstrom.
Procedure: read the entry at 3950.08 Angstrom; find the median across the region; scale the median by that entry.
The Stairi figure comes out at 1.02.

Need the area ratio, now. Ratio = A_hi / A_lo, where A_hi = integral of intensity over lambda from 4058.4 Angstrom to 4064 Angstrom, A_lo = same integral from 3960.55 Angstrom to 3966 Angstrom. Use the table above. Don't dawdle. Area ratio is 1.80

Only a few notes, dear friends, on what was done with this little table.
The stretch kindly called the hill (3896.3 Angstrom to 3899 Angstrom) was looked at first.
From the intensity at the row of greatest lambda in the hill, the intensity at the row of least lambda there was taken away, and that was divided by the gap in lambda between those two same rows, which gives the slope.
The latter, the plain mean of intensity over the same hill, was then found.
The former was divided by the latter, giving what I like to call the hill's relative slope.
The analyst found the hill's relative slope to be -0.01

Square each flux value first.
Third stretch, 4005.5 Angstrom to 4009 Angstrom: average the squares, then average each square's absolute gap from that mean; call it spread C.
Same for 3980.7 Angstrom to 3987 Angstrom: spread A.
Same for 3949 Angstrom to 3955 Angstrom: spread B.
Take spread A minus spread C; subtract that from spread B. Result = 48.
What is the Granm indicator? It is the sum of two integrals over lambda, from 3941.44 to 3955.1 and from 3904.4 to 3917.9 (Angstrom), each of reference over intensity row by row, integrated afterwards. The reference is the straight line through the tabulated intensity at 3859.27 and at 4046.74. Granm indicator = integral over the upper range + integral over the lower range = 24.8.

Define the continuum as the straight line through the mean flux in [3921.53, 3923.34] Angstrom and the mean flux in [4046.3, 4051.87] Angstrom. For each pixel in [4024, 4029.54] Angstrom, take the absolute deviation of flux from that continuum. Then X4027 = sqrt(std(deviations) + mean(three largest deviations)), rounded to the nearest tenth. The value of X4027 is 1.4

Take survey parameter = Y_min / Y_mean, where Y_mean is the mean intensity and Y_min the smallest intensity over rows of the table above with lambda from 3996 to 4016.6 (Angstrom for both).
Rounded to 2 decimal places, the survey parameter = 0.89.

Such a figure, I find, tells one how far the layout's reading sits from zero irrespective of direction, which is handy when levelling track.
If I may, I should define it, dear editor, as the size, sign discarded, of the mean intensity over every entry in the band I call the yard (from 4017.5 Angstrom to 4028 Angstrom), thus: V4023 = 22.9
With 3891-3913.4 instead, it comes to 19.0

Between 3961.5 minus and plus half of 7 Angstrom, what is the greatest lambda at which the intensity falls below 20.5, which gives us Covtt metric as 3964.66 Angstrom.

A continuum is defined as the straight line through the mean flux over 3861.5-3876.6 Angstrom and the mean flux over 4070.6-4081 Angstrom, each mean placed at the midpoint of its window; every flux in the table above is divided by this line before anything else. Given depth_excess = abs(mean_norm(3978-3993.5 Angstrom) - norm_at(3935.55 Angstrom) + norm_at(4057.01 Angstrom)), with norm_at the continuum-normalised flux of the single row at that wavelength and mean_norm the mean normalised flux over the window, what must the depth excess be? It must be 1.78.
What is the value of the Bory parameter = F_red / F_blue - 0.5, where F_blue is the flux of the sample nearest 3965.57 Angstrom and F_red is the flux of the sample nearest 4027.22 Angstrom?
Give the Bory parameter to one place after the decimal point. 2.0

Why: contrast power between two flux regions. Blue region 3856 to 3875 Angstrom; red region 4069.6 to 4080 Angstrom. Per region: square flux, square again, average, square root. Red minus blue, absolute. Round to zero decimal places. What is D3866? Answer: 62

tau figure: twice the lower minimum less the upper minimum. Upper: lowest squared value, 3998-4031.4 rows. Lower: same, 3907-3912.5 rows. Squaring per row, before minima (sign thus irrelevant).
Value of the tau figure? 407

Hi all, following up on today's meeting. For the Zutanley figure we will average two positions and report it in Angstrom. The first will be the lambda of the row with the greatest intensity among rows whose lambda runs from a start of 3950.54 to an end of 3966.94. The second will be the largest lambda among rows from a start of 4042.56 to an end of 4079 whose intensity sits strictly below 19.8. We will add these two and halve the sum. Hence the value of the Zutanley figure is 4002.5 Angstrom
